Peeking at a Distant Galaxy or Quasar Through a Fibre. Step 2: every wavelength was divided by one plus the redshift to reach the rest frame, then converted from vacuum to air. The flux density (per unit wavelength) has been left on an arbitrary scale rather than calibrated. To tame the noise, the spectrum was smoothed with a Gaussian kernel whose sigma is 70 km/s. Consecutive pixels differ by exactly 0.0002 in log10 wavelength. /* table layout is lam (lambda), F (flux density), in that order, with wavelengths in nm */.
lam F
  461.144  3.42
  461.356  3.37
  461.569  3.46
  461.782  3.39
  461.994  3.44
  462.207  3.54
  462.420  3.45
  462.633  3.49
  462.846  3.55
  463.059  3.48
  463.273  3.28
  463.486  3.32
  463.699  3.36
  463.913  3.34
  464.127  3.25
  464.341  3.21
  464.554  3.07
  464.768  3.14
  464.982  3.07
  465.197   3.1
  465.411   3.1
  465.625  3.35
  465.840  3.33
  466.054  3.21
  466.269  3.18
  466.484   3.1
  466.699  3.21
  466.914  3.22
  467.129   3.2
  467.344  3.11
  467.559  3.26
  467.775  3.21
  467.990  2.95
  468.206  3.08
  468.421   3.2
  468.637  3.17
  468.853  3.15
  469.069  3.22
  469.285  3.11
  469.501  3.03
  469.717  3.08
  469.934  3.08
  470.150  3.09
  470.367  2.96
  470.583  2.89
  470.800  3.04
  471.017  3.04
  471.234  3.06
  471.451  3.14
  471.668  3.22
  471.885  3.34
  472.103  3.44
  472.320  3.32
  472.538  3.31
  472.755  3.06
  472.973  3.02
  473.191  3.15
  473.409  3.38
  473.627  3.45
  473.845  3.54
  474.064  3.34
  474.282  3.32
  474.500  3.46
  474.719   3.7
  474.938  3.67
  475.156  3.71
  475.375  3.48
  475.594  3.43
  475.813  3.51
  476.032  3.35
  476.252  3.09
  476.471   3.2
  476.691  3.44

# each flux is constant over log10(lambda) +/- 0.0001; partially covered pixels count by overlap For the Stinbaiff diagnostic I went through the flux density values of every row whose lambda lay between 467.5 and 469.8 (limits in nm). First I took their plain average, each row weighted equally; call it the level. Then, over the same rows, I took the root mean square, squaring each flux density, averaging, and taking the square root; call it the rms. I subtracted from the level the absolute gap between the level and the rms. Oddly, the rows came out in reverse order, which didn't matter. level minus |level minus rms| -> 3.13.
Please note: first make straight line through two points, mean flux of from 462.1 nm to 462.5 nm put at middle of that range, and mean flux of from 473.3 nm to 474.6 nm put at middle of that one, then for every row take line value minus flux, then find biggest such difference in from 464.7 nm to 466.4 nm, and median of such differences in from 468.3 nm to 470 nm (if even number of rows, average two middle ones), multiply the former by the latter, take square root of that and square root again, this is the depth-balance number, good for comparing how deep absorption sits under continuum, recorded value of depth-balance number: 0.60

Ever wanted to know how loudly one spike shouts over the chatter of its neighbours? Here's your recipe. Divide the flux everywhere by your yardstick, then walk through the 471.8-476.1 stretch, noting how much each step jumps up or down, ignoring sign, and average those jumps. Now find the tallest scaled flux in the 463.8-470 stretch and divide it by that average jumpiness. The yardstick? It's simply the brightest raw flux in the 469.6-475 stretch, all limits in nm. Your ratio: 29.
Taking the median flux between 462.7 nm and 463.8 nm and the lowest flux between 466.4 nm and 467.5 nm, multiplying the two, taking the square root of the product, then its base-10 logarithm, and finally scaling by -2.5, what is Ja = -1.27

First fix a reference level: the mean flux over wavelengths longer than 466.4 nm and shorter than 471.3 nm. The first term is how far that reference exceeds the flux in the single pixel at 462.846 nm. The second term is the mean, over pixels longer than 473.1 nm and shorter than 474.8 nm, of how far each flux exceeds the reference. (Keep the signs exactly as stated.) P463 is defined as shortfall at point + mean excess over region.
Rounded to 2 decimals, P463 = -0.13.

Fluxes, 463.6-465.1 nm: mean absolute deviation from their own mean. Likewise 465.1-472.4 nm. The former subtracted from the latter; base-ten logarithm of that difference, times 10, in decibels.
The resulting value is -52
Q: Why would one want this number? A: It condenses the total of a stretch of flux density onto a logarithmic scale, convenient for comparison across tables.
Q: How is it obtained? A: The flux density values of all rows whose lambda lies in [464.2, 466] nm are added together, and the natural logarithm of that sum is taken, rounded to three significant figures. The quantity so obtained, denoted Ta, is 3.23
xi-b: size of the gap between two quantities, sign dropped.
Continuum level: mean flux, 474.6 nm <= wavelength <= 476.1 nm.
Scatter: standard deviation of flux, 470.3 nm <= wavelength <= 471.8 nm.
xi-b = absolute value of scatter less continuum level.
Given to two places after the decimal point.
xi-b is 3.45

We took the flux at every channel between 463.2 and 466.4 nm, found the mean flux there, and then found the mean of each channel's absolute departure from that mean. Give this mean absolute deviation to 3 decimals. 0.091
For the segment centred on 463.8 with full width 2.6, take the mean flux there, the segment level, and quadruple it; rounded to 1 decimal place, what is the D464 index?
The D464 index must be 13.2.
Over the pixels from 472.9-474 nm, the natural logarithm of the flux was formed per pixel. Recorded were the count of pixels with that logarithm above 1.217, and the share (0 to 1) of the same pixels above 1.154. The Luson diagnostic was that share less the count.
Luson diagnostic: -2.4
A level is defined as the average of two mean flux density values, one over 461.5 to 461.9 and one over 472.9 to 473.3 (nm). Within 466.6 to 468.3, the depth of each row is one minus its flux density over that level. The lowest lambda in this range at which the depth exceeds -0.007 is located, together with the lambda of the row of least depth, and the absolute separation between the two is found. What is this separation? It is 0.86 nm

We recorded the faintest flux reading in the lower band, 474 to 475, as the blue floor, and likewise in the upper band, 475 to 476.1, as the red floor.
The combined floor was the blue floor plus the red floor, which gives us 6.7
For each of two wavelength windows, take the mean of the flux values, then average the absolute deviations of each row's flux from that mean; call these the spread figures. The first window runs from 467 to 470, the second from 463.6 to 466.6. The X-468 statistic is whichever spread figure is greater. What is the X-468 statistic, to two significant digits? 0.092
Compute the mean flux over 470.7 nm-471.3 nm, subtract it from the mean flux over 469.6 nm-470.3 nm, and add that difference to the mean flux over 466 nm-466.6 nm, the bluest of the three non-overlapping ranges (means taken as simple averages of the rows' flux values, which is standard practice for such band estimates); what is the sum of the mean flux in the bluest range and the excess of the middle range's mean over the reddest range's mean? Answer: 3.2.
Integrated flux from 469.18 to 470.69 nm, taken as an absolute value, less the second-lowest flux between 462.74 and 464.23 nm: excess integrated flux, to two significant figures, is 1.3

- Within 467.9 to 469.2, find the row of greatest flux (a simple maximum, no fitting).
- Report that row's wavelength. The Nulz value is 469.069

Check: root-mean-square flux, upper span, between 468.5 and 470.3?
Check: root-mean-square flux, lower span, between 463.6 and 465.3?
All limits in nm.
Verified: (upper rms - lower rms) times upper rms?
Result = -0.2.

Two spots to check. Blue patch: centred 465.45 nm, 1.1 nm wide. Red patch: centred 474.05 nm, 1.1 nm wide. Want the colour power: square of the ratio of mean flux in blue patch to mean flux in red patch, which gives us 0.87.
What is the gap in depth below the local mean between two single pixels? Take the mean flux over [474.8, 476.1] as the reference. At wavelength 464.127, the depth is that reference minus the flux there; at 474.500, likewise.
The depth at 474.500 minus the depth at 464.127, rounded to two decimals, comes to -0.21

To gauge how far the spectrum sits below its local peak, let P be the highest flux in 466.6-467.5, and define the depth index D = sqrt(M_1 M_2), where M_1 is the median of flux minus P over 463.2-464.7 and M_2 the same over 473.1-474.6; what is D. 0.10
